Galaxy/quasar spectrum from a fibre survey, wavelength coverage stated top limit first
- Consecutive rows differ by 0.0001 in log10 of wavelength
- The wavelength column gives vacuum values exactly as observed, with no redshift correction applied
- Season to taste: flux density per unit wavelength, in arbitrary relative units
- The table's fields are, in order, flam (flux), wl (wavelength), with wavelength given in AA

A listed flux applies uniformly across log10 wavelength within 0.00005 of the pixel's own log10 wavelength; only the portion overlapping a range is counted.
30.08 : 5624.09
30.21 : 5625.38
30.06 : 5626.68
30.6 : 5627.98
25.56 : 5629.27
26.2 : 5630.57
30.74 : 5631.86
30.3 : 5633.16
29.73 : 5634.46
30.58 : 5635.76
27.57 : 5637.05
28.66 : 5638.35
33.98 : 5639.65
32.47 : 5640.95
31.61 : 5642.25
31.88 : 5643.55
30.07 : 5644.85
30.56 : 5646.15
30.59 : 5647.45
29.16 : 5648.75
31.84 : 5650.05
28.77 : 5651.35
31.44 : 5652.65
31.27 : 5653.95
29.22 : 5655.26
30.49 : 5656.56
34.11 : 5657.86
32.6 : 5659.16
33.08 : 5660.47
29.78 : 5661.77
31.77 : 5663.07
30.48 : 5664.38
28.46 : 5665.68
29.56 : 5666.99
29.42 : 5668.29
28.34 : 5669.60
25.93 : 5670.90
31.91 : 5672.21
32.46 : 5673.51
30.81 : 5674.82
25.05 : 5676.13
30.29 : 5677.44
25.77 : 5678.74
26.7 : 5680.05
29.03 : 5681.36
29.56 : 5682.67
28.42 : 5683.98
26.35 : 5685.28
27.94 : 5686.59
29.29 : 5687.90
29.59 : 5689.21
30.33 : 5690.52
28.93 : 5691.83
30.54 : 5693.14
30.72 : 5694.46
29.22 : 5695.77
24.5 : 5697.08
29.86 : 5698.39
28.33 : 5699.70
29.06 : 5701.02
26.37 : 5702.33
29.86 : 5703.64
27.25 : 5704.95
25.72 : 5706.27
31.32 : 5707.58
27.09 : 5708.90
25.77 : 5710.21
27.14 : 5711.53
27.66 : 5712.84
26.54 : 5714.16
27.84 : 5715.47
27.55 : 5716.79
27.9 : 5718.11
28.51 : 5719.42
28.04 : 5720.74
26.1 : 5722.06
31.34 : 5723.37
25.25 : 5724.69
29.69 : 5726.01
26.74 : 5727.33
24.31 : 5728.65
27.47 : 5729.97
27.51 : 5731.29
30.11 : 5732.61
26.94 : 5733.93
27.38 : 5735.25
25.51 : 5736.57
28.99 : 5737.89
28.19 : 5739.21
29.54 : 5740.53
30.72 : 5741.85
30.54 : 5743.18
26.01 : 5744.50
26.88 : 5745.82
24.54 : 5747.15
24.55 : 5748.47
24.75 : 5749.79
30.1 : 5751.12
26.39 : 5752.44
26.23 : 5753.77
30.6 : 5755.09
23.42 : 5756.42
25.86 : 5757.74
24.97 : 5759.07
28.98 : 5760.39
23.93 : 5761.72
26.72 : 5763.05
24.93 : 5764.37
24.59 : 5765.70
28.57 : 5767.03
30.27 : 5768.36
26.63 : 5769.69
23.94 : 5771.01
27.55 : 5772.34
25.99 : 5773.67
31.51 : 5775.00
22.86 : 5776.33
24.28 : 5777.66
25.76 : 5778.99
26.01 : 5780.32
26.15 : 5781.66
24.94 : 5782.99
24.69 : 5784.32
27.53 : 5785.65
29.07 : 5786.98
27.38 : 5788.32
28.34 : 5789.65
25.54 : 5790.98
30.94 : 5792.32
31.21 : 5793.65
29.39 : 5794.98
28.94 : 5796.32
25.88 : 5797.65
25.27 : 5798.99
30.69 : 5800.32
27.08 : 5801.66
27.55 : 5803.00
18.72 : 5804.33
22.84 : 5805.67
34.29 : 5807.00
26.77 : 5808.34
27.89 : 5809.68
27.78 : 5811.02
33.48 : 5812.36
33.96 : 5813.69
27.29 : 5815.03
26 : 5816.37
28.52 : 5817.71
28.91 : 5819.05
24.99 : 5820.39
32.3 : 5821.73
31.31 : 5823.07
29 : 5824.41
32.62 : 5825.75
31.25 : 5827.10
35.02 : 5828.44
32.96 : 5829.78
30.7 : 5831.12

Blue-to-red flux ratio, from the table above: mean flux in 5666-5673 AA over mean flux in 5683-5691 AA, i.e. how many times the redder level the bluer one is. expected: 1.01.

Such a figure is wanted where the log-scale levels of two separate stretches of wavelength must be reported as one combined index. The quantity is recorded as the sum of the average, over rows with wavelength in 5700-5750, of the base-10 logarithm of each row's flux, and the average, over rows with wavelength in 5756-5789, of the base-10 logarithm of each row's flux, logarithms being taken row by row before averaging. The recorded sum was 2.86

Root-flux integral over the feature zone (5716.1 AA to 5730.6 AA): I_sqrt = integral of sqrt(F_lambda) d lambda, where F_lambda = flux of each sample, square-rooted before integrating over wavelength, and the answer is 76.0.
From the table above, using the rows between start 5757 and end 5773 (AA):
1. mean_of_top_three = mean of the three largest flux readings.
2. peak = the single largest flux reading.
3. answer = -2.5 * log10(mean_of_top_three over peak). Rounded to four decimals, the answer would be 0.0364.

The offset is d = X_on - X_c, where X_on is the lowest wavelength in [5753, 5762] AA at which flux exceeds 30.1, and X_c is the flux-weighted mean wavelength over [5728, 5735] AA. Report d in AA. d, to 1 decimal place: 23.7 AA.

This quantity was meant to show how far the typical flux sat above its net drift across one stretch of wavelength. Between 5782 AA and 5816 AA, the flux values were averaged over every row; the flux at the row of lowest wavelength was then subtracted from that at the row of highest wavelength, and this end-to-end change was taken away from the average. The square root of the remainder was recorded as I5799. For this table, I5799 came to 5.1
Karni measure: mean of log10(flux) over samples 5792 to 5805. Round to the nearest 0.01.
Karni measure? 1.44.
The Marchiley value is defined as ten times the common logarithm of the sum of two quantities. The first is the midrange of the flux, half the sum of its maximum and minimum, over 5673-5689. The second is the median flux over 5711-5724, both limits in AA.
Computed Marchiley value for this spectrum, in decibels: 17.5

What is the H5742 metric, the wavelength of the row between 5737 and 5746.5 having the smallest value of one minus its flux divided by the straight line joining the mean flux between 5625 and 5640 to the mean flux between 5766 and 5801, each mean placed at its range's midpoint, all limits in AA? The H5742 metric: 5741.85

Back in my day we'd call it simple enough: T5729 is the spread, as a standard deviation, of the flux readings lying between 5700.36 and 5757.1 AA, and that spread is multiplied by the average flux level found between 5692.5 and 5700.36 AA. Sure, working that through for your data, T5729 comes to 58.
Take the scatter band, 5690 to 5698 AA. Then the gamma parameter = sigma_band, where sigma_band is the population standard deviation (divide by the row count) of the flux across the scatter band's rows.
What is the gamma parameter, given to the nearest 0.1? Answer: 2.1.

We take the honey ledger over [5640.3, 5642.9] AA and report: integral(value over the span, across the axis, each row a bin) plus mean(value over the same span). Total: 115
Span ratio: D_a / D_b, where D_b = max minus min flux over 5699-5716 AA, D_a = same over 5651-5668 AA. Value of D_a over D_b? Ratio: 1.0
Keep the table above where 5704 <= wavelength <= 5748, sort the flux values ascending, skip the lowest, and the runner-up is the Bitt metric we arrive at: 24.54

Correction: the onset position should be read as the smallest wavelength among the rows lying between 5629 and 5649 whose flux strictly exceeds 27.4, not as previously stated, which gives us 5631.86 AA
